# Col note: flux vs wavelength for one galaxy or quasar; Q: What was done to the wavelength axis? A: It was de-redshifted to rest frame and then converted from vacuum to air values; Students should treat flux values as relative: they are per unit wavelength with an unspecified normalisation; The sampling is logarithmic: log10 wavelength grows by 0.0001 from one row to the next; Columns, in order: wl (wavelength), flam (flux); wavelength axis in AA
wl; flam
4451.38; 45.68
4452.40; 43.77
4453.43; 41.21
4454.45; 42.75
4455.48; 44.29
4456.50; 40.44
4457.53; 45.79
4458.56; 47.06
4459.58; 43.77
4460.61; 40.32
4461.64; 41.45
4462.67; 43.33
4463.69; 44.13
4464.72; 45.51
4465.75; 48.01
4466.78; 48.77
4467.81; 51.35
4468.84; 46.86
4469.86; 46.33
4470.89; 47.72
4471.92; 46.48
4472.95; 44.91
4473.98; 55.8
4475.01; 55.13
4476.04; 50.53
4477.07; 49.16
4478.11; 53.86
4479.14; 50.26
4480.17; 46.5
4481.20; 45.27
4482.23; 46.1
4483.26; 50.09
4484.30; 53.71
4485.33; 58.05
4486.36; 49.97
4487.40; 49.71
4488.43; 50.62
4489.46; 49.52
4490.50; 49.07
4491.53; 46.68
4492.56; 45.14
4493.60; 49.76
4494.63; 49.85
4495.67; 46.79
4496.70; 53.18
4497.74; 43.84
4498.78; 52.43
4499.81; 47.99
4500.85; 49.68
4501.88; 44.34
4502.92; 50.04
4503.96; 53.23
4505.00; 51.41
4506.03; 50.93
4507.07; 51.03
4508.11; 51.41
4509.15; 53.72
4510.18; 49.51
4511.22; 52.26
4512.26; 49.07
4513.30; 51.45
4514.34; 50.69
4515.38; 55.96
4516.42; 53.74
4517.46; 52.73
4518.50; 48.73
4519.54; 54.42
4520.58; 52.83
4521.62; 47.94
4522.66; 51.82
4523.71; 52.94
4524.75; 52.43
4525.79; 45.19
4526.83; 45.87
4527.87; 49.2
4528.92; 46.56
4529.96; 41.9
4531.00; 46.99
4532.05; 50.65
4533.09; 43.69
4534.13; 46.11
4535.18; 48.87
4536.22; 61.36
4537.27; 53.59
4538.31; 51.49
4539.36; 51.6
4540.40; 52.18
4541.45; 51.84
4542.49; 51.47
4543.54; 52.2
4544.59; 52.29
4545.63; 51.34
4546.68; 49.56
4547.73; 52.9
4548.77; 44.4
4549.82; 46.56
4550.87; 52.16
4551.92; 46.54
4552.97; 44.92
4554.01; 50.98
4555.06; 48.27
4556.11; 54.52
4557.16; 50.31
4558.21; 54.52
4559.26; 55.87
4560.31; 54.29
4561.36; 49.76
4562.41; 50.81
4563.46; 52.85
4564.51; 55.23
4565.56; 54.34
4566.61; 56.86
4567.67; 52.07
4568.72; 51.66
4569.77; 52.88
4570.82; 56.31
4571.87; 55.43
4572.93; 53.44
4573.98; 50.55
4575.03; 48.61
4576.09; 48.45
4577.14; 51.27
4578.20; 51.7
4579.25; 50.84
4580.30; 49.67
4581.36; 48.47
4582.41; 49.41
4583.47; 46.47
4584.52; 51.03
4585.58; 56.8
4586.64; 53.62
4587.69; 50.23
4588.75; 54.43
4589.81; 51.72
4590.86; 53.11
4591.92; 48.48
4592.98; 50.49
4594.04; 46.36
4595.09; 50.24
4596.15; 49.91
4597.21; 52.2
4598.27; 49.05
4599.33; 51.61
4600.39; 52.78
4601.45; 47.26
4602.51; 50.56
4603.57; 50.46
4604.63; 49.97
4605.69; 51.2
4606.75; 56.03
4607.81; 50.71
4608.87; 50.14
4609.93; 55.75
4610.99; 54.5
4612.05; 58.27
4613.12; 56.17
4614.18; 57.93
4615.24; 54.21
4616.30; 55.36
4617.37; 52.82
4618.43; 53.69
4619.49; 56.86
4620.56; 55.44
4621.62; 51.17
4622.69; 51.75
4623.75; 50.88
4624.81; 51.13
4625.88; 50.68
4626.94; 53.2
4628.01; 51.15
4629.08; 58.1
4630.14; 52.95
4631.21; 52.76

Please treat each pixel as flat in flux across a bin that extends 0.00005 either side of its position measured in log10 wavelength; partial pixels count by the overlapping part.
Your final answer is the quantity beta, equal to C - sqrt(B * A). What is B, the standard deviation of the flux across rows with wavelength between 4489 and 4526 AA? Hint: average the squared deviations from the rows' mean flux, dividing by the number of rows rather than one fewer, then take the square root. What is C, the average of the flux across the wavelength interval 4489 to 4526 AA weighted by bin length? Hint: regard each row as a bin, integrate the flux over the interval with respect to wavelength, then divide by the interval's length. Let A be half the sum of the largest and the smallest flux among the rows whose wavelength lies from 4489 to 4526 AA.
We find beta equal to 38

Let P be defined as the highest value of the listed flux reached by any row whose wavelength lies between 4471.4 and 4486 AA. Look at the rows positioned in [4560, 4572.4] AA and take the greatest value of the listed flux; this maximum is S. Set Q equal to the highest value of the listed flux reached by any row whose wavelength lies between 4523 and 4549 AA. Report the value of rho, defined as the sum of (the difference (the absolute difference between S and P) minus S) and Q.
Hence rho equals 5.7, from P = 58.05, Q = 61.36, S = 56.86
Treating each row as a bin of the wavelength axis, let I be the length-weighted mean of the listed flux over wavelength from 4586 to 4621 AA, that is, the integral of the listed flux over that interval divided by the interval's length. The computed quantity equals 52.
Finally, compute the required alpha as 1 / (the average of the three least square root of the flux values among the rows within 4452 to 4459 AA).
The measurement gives 0.155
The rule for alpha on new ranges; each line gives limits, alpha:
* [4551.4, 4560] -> 0.147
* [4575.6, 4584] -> 0.145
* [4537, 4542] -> 0.139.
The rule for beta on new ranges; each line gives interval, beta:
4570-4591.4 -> 40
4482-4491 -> 38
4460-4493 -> 34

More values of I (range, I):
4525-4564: 50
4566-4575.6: 53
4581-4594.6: 51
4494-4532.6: 50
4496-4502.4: 49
